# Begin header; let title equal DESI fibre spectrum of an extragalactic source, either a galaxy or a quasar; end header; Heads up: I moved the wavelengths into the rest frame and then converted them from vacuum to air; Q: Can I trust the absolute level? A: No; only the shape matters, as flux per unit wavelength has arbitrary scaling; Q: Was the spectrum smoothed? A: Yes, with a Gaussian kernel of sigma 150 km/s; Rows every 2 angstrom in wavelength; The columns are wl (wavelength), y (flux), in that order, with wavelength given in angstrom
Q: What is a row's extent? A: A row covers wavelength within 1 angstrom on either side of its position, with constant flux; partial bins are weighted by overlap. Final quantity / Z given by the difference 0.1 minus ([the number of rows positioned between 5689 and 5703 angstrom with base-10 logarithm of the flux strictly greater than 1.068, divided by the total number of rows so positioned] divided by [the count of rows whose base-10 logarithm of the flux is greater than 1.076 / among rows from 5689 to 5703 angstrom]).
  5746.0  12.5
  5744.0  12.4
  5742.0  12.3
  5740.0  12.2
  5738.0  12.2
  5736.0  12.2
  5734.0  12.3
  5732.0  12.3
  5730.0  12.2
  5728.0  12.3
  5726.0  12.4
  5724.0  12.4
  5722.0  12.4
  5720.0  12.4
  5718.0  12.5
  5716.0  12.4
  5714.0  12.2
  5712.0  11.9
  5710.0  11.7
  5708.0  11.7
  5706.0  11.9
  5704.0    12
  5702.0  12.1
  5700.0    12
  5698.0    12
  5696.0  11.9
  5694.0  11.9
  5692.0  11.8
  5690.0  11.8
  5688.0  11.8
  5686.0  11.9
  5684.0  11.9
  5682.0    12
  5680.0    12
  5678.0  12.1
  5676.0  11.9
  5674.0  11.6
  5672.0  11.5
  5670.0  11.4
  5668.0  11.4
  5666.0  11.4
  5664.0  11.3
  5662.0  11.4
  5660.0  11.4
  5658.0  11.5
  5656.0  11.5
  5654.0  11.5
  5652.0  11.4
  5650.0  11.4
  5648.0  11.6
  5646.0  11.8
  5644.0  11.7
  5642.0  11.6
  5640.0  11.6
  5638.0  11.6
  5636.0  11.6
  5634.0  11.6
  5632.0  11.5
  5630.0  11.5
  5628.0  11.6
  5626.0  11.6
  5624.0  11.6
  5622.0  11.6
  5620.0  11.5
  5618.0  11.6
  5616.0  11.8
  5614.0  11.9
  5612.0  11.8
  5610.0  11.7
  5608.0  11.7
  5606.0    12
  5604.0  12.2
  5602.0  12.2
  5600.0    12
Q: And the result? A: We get -0.233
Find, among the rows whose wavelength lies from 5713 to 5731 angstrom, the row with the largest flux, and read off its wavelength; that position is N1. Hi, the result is 5718.0 angstrom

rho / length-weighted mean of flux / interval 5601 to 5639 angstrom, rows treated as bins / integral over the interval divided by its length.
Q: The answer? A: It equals 11.7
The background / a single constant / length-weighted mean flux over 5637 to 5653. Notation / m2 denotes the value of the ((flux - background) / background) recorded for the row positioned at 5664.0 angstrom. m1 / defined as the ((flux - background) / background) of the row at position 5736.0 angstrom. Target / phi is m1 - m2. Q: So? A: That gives 0.078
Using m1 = 0.05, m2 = -0.025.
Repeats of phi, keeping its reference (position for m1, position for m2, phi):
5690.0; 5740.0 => -0.035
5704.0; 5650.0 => 0.052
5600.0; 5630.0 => 0.043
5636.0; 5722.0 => -0.069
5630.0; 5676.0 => -0.035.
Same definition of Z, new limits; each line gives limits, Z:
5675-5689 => -0.233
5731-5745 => -0.043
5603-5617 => -0.400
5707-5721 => -0.150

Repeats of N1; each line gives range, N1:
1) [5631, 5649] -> 5646.0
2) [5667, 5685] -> 5678.0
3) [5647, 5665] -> 5648.0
